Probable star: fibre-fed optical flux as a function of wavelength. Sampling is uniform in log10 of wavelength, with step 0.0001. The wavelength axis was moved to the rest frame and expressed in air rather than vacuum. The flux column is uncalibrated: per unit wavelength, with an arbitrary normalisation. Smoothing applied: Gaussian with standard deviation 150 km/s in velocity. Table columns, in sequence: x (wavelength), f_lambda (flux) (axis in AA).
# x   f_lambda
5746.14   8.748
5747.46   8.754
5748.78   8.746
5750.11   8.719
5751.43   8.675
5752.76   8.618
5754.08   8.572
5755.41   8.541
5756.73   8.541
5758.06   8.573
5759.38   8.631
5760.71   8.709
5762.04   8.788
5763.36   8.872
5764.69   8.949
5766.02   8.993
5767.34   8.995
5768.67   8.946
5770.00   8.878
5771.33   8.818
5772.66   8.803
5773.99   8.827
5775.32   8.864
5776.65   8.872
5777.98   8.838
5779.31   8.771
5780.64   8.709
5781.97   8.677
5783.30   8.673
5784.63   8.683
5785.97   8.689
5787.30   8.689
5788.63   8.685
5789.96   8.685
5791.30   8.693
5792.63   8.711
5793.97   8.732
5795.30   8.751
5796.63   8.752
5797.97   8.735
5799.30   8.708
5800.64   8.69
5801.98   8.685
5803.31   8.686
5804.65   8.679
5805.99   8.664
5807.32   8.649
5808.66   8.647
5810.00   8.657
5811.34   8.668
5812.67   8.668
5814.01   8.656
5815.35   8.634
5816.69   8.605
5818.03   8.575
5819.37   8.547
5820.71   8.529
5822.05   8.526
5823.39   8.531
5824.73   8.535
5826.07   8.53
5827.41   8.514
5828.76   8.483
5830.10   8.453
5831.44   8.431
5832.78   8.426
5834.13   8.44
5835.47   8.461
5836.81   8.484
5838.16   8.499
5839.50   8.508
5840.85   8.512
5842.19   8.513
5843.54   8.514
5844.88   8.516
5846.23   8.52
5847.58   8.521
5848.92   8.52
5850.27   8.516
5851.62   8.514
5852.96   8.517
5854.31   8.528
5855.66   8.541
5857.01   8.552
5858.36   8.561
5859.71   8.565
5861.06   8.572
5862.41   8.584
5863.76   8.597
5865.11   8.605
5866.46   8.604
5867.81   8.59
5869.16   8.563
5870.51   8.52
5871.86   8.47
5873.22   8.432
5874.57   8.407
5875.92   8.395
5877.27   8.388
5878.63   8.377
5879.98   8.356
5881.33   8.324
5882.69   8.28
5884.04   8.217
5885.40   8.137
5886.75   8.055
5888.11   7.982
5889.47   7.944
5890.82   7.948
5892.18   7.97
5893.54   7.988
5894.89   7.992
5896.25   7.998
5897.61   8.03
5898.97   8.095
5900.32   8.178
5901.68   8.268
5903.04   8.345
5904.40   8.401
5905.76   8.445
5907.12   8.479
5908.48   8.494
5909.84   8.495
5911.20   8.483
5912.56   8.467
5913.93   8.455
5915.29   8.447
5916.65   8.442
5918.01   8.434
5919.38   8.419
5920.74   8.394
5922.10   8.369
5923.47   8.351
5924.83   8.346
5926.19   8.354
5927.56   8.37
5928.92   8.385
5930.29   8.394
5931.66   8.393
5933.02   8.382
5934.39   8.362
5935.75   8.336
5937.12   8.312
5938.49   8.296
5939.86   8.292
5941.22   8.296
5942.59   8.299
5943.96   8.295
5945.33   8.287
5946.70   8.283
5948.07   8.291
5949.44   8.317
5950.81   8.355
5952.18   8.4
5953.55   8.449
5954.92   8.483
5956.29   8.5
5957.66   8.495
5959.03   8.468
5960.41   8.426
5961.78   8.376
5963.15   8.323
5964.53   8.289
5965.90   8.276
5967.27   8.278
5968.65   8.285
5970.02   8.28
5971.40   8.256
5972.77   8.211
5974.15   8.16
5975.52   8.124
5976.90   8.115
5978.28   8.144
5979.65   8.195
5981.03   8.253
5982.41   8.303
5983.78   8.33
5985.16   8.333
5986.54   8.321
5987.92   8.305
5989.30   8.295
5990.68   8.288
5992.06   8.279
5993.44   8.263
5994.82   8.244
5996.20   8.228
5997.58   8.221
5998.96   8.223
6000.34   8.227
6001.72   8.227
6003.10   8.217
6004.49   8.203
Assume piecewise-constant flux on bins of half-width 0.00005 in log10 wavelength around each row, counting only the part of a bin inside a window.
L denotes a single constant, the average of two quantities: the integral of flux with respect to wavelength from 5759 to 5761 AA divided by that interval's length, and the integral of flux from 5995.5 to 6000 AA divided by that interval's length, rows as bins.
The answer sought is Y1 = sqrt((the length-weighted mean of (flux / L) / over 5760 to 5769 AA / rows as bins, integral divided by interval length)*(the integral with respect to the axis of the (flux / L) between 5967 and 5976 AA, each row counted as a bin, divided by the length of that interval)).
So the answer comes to 1.01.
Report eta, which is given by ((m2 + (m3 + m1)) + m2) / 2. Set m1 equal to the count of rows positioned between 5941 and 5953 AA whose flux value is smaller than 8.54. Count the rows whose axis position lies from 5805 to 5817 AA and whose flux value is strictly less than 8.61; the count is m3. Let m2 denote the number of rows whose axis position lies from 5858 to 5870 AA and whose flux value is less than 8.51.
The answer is 5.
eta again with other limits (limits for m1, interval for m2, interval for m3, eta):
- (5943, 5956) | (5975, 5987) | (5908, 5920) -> 18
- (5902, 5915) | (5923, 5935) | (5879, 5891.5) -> 18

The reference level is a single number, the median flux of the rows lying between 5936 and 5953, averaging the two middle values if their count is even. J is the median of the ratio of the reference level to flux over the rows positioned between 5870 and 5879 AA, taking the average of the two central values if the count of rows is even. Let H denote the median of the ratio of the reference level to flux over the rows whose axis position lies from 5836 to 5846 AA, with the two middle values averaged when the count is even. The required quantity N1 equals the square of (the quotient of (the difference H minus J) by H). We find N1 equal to 0.0002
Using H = 0.97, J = 0.99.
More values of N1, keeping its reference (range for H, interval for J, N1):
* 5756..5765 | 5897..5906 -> 0.0028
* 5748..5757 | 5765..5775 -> 0.0009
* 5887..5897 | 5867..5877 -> 0.0033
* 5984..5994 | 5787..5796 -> 0.0021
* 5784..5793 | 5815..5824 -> 0.0003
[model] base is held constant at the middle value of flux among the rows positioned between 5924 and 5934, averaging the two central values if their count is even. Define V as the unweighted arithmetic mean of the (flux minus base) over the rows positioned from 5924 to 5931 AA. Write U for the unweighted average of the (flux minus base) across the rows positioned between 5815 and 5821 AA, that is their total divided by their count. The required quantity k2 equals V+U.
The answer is 0.18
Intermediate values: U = 0.20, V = -0.01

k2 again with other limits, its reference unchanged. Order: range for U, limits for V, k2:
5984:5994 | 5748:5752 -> 0.25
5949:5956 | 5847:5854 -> 0.15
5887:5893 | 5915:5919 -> -0.36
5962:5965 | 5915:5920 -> -0.02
